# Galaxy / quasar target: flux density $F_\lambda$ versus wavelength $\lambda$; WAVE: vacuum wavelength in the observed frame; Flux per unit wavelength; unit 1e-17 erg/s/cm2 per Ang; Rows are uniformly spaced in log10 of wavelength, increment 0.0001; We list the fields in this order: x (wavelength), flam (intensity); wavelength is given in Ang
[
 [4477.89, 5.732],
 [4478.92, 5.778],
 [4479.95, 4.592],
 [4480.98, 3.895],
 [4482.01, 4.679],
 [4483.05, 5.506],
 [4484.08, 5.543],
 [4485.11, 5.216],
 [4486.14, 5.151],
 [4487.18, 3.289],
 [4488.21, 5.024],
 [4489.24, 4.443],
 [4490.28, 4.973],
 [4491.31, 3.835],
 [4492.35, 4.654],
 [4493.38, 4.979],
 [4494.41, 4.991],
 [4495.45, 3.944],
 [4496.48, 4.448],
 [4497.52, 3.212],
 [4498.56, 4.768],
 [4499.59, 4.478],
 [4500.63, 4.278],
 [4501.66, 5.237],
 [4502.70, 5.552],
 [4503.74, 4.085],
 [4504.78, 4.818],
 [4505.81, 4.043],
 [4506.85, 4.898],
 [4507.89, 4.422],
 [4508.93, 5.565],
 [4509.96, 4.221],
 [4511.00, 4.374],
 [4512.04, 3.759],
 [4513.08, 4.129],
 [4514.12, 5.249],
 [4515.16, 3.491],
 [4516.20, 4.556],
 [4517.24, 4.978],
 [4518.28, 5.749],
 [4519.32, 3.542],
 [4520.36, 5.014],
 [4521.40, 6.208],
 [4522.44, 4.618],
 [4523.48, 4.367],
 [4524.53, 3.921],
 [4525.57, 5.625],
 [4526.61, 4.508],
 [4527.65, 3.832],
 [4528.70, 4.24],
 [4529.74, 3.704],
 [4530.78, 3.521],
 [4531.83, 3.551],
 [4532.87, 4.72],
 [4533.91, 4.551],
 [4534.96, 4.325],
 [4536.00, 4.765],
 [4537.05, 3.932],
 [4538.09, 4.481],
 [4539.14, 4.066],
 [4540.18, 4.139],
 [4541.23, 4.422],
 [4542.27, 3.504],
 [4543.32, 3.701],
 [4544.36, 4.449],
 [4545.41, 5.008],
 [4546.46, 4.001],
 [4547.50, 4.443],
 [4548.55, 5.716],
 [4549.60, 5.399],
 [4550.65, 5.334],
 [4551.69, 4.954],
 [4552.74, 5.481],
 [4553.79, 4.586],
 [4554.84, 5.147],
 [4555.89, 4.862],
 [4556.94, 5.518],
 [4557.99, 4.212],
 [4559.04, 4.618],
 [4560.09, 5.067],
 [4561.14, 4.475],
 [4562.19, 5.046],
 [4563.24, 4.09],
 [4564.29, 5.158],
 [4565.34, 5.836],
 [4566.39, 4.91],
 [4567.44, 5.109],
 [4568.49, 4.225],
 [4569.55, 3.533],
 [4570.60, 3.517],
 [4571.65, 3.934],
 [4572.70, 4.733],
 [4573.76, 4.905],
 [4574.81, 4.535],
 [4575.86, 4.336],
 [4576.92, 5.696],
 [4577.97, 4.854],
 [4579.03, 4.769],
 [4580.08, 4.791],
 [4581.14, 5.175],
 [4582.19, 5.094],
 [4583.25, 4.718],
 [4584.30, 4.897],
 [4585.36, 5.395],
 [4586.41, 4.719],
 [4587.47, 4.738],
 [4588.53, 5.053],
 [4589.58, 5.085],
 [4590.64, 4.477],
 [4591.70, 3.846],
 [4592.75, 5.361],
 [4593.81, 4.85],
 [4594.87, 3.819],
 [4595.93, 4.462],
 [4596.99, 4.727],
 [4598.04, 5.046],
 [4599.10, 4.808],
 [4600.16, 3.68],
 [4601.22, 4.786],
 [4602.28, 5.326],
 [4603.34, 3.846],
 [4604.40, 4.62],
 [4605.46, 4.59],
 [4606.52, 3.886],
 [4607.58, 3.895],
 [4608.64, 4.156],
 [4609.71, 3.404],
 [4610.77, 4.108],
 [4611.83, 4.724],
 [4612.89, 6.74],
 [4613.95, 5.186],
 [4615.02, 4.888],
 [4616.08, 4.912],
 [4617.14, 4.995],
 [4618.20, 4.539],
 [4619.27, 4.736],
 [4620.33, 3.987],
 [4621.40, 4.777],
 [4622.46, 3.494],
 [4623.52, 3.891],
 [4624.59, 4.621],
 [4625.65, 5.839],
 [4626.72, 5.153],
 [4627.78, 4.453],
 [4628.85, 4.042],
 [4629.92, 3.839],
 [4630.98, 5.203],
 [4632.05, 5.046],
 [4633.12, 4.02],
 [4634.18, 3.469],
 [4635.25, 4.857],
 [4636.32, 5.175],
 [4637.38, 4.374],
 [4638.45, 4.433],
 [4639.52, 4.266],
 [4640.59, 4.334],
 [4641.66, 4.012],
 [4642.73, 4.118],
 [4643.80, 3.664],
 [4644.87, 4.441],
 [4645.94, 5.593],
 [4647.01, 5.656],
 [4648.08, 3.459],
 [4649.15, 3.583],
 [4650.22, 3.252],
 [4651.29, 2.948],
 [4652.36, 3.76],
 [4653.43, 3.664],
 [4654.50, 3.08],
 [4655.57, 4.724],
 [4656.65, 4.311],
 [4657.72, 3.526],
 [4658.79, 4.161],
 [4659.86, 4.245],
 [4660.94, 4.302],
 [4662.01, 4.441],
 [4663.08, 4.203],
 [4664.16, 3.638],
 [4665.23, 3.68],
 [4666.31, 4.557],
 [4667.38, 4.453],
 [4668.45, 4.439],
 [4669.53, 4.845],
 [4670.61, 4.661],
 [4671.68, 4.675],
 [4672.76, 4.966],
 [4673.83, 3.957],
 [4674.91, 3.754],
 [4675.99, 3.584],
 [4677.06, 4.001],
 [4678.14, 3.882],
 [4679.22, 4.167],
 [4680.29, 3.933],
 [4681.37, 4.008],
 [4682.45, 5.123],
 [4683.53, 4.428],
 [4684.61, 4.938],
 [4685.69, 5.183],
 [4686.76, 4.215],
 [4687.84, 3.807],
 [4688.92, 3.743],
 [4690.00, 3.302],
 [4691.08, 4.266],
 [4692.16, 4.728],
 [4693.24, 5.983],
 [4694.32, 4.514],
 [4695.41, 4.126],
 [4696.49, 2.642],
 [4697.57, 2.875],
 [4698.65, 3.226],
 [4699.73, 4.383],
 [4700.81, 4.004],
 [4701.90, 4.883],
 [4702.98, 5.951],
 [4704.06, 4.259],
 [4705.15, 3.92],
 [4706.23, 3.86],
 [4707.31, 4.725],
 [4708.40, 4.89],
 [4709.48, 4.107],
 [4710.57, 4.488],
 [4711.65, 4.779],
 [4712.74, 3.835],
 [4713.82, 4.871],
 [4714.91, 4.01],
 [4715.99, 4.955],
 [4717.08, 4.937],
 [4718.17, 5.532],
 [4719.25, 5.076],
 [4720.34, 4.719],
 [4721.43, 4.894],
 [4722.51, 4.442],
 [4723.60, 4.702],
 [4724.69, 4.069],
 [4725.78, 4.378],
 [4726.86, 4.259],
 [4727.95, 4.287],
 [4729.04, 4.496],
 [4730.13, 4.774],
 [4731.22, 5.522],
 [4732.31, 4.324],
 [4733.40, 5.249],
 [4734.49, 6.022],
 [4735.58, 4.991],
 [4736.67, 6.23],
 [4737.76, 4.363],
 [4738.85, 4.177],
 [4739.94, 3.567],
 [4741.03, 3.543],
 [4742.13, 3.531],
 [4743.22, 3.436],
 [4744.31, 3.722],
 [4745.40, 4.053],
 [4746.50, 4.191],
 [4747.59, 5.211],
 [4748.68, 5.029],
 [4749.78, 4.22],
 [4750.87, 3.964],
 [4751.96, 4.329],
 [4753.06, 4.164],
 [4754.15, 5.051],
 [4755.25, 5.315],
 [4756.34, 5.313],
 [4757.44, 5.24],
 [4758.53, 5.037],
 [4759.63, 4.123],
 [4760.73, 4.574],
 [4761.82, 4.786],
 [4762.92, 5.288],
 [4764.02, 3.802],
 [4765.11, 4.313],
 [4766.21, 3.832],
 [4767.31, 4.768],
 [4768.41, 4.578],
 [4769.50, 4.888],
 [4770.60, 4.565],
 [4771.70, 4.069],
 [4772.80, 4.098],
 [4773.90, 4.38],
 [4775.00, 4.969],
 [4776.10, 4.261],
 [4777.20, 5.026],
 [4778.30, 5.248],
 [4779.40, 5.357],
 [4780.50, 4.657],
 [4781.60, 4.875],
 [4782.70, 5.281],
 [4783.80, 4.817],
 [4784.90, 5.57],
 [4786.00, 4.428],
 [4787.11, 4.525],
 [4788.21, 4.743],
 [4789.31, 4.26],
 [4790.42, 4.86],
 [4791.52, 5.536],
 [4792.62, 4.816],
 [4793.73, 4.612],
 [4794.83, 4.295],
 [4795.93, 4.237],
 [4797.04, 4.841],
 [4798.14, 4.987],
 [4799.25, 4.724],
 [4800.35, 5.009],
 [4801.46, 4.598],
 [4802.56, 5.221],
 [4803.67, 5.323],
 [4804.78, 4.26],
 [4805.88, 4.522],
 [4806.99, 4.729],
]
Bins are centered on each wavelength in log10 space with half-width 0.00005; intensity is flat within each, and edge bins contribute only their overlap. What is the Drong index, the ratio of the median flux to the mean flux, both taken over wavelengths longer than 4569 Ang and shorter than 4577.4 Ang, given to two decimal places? 1.01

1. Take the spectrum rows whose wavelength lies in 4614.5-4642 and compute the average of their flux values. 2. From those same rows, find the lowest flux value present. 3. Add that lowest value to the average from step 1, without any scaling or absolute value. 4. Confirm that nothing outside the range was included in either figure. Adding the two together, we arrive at 8.0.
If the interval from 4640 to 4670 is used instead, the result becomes 7.1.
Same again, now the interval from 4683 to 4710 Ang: 6.9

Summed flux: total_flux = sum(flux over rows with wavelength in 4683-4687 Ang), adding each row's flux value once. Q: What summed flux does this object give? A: 18.8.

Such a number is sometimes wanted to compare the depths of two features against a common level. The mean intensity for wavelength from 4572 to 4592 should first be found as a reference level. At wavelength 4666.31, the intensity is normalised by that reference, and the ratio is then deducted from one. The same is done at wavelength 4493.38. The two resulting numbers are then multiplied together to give -0.002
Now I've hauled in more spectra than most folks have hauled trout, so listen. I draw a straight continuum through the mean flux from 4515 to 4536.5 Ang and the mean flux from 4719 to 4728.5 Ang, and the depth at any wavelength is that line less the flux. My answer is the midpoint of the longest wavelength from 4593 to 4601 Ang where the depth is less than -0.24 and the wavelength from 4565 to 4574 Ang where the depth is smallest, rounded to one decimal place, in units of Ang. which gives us 4582.2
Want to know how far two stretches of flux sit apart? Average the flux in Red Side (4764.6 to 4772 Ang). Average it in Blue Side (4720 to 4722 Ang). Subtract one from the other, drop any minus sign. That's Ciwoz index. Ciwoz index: 0.38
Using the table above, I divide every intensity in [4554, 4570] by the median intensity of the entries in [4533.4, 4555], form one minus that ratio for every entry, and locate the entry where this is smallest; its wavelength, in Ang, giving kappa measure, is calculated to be 4565.34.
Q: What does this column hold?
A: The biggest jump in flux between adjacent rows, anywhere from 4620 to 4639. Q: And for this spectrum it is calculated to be 1.39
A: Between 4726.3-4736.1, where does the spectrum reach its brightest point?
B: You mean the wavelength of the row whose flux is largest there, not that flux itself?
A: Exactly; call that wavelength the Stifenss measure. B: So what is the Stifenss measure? 4734.49 Ang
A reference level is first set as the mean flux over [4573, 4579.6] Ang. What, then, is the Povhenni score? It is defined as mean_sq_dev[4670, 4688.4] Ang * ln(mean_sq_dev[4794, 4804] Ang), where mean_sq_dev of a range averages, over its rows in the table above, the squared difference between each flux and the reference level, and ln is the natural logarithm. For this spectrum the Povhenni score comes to -1.1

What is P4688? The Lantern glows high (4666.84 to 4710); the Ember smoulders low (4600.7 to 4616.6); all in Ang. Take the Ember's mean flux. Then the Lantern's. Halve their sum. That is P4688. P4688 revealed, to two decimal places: 4.44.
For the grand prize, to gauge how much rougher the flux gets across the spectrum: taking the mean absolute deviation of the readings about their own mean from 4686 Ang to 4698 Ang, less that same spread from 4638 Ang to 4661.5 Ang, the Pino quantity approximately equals 0.15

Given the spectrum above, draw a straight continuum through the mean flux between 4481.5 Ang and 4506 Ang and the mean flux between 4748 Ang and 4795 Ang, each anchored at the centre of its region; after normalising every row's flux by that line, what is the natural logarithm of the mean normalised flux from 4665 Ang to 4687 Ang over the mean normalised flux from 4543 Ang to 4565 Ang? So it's -0.11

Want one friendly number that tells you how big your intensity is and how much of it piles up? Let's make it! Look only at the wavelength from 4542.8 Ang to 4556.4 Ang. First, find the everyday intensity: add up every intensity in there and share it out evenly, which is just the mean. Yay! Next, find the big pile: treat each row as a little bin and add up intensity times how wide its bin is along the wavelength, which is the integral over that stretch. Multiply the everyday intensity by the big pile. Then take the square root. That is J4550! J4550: 17.9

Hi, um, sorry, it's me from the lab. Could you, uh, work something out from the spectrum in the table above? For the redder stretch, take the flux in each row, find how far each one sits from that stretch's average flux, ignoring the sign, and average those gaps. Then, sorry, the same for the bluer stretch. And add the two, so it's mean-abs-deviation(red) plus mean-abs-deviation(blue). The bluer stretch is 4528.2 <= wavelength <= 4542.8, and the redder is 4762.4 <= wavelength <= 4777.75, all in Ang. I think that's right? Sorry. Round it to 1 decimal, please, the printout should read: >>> 0.7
